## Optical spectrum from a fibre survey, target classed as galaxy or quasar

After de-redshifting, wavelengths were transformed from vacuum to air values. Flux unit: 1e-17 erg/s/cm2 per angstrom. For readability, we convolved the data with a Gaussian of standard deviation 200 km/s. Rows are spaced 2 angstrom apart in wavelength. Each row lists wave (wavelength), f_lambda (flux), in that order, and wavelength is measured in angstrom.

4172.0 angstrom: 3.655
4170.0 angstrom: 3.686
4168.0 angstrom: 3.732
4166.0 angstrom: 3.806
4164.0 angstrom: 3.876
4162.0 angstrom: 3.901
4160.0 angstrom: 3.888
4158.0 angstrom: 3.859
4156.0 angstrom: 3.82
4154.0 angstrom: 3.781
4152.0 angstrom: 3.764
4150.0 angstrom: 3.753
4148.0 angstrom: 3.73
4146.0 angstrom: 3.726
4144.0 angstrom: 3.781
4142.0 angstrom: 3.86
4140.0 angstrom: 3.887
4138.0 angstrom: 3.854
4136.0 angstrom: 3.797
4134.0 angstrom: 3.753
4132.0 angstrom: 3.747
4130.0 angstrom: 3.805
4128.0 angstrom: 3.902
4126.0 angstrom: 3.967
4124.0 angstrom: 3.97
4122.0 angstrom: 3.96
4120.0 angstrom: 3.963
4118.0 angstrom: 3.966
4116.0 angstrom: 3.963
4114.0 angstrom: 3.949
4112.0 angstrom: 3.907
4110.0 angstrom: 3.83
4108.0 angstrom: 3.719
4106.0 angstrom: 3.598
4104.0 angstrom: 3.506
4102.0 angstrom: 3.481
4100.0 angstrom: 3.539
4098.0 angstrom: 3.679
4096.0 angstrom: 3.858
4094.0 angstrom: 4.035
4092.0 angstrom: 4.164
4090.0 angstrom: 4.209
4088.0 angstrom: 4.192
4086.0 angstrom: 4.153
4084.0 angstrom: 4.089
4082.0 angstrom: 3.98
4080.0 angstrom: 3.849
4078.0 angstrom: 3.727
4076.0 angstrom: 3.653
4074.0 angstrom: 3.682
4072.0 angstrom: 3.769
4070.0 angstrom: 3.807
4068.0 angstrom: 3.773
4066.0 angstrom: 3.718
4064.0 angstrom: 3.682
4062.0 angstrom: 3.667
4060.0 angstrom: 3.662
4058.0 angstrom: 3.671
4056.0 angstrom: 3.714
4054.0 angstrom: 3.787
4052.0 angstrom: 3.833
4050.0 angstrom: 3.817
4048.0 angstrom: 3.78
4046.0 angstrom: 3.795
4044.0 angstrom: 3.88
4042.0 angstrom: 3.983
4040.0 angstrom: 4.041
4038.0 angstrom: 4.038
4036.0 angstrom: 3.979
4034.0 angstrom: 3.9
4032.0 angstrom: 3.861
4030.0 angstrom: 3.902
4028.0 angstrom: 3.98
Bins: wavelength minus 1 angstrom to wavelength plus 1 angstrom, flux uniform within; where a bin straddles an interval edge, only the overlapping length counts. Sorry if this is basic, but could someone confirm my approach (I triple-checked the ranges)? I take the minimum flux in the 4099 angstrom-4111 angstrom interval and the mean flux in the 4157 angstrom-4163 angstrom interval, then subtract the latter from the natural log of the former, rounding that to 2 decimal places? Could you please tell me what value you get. -2.64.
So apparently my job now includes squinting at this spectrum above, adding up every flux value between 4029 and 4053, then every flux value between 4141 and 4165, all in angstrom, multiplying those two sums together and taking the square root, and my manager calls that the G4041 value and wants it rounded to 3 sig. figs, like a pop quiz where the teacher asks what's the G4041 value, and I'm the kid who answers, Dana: 46.3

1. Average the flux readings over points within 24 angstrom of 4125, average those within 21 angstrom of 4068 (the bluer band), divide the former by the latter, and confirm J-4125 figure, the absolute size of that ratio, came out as 1.00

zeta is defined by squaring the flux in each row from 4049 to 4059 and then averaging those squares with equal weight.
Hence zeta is 14.2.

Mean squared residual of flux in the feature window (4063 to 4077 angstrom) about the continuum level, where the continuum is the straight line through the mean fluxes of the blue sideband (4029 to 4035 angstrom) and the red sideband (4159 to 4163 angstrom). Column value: 0.030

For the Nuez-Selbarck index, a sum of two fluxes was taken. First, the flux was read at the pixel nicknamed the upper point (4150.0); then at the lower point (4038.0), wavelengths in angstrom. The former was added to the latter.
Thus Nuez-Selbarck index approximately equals 7.79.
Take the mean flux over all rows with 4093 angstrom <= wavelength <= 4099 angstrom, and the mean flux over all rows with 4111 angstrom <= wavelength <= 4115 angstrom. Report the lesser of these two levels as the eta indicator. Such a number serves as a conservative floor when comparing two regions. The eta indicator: 3.86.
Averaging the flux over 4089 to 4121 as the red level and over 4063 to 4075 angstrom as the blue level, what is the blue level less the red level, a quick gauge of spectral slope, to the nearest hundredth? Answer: -0.10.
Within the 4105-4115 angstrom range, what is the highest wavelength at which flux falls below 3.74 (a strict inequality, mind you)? 4108.0 angstrom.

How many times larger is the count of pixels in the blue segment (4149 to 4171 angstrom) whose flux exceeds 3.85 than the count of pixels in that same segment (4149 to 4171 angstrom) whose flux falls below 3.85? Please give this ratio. 0.57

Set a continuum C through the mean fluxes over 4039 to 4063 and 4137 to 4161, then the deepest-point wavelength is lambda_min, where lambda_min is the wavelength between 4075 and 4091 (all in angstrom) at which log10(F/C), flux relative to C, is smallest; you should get 4076.0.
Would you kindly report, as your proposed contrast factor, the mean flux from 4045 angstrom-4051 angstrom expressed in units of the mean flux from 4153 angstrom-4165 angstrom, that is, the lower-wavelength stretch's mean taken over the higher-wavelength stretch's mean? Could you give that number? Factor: 0.99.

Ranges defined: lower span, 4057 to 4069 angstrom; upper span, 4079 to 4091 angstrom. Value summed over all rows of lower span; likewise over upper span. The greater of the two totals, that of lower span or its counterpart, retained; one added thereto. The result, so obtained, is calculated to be 25.5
